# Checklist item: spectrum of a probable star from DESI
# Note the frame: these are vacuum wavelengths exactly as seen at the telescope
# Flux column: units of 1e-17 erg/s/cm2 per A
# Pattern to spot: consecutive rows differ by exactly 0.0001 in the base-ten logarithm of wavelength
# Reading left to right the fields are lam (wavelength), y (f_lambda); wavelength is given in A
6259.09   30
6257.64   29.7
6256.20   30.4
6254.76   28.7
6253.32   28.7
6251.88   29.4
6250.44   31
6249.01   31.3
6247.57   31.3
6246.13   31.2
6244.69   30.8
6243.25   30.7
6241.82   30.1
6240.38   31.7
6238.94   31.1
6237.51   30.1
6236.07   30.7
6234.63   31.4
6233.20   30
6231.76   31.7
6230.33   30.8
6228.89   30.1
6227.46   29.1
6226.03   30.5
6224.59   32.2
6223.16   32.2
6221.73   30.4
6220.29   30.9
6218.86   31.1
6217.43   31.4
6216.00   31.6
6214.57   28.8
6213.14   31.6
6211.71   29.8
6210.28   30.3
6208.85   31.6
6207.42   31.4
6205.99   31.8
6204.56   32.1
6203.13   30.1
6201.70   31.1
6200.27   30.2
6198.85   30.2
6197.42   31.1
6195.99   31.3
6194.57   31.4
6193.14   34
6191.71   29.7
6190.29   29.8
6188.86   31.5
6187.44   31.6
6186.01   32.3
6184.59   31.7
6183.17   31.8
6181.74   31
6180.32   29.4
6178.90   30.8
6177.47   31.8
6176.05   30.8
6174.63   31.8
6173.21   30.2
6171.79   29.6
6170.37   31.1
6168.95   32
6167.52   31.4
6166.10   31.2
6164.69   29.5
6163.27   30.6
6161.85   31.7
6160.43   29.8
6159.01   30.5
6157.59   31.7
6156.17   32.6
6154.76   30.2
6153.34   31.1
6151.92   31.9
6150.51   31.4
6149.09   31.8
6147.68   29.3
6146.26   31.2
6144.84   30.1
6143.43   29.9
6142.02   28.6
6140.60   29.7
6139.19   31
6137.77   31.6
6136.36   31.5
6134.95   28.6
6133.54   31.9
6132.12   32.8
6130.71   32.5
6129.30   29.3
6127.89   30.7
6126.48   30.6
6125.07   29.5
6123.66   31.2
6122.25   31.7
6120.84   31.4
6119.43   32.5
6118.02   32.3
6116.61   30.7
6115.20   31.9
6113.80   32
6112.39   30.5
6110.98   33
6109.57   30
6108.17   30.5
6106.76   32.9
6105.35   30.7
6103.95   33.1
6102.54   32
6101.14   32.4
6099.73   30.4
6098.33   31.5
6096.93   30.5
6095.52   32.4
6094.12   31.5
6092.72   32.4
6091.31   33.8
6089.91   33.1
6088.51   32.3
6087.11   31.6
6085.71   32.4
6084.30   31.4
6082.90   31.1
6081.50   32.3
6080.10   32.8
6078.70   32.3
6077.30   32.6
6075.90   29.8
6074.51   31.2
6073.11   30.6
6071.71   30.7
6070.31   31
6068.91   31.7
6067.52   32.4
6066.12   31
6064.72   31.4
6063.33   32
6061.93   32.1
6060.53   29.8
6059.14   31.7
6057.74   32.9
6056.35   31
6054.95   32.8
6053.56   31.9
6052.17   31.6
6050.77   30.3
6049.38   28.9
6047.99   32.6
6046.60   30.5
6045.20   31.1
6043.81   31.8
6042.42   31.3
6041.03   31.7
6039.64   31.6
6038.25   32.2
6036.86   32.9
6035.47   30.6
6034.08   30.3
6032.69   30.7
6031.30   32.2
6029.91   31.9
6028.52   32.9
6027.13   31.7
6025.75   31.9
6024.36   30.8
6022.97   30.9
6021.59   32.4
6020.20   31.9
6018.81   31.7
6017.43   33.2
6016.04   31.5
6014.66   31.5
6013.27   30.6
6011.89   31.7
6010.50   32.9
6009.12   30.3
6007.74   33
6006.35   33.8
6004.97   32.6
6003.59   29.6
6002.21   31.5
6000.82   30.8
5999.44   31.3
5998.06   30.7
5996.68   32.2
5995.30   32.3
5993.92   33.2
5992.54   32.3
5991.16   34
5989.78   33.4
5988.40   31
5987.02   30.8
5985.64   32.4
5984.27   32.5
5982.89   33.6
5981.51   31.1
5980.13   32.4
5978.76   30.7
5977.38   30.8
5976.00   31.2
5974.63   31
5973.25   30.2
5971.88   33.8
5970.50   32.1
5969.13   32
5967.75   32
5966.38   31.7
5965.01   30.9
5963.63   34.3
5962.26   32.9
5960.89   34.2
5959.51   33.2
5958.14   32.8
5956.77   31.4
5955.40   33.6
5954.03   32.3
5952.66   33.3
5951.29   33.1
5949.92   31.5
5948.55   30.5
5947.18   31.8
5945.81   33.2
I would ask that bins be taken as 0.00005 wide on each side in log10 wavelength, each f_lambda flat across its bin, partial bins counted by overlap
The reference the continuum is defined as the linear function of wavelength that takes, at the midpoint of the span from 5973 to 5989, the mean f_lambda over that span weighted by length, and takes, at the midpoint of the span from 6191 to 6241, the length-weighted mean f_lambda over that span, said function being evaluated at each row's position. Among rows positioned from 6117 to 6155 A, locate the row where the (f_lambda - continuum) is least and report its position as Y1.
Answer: 6134.95 A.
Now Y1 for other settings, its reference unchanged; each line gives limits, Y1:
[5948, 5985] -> 5973.25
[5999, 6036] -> 6003.59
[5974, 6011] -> 6003.59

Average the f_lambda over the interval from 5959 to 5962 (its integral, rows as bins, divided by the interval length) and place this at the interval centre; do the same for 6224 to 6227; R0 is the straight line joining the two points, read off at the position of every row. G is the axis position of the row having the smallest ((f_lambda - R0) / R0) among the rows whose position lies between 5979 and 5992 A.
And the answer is 5987.02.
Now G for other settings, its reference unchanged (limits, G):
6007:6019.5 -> 6009.12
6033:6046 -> 6034.08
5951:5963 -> 5956.77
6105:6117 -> 6109.57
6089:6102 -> 6099.73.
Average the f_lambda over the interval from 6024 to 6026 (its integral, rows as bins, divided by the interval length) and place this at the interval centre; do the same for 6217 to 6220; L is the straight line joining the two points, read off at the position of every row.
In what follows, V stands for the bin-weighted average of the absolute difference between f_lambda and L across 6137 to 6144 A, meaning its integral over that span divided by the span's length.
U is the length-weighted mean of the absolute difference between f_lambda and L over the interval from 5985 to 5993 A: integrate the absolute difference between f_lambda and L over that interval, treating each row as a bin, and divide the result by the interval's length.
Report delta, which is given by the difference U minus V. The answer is 0.1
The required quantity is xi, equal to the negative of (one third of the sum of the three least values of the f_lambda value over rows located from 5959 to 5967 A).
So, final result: -31.8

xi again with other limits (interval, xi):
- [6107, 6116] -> -30.3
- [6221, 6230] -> -29.9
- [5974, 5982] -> -30.8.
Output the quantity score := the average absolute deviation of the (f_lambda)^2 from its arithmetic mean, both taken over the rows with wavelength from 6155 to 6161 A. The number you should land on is 62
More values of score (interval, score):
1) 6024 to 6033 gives 36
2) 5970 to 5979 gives 57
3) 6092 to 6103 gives 42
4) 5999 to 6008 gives 73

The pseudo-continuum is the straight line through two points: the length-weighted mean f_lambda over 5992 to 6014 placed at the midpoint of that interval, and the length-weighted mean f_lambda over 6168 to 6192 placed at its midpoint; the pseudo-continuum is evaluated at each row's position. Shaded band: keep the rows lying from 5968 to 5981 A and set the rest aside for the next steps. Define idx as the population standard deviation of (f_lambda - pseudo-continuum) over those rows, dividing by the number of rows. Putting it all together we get 1.04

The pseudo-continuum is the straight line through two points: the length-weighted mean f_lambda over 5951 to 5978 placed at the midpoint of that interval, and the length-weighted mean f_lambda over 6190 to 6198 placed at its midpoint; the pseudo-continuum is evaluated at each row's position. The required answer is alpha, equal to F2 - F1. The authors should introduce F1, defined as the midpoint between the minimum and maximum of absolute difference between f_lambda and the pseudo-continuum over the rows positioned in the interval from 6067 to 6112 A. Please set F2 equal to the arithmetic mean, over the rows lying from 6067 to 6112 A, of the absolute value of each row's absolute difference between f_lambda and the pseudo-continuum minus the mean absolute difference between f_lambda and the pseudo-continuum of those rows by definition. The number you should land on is -0.68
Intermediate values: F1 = 1.10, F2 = 0.42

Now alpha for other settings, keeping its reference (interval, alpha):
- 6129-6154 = -0.66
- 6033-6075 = -1.04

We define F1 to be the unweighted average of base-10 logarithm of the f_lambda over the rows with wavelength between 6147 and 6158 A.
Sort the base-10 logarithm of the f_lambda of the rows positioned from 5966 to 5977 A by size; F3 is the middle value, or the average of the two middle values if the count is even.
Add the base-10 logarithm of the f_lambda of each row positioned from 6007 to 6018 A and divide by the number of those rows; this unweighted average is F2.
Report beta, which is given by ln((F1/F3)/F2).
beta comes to -0.413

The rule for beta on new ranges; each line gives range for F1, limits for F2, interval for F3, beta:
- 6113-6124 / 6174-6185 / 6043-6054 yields -0.398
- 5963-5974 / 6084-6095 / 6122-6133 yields -0.401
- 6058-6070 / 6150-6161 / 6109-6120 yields -0.405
